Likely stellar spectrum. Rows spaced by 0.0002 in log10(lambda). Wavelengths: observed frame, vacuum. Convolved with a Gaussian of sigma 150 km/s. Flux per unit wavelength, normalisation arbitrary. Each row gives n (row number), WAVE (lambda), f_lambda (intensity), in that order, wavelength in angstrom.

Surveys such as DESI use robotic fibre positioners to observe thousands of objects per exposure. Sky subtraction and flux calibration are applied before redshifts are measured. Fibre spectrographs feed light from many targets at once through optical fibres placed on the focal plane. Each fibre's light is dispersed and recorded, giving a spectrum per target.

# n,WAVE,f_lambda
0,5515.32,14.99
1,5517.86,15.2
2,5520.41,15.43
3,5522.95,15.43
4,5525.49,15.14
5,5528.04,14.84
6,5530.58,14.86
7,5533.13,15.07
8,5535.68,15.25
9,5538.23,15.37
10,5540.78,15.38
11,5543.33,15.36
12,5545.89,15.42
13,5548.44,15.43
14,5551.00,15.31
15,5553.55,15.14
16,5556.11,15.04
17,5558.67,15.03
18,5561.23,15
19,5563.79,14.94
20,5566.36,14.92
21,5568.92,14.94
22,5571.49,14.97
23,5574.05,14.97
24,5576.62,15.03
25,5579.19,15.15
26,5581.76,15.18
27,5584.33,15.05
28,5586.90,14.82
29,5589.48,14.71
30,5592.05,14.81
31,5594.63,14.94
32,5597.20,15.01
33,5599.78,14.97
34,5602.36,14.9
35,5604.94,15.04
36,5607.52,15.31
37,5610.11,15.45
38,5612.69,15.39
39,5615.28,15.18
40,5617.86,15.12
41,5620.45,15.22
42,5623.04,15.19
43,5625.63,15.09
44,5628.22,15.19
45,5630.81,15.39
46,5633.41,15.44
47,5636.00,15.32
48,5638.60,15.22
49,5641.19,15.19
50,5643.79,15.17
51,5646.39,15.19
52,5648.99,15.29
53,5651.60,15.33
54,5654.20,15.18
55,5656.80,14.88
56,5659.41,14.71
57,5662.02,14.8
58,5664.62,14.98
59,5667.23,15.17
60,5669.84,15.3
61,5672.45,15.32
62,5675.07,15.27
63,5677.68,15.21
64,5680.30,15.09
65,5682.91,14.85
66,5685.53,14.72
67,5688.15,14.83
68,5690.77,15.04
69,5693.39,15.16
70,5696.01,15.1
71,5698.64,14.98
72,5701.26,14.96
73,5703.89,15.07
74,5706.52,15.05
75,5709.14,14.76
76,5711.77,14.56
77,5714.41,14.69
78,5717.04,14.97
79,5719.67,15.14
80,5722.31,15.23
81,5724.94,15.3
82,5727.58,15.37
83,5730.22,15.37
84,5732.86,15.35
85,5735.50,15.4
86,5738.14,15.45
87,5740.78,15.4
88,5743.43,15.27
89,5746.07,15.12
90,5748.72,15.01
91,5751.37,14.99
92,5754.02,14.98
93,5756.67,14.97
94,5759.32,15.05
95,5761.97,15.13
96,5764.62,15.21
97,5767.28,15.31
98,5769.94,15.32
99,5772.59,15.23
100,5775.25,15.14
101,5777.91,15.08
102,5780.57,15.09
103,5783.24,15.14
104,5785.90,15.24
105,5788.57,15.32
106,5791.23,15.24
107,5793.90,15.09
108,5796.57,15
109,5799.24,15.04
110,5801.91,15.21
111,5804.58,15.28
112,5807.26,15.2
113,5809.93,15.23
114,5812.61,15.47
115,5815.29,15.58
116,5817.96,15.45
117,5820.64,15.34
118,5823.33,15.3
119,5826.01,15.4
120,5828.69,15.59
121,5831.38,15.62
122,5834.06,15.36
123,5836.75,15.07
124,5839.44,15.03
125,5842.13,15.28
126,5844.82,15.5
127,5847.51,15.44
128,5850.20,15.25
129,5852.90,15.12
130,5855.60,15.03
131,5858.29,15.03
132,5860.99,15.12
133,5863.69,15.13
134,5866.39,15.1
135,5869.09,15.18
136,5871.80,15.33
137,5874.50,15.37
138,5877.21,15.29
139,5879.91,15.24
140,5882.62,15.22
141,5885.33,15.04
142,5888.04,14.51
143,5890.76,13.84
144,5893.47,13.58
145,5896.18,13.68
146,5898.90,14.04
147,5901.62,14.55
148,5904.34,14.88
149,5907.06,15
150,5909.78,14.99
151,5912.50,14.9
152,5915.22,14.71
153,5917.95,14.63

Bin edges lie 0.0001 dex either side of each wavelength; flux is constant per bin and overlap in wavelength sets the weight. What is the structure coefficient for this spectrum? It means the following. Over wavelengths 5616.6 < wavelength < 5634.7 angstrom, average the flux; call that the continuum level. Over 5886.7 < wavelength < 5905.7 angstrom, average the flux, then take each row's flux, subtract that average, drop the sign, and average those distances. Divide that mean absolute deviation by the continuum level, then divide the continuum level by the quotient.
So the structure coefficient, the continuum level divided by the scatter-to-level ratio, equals 550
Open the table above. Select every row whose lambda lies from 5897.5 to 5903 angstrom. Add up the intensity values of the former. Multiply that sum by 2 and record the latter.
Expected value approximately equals 57.18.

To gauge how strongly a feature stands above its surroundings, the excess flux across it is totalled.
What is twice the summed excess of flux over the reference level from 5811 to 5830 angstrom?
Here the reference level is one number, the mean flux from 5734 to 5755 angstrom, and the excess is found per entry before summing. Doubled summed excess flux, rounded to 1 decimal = 3.4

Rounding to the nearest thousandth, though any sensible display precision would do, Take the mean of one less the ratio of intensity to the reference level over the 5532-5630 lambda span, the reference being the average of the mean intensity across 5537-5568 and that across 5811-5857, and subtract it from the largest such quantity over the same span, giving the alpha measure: 0.026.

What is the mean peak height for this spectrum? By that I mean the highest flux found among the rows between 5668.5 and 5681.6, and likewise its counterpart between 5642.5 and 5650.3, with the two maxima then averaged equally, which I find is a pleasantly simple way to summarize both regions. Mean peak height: 15.3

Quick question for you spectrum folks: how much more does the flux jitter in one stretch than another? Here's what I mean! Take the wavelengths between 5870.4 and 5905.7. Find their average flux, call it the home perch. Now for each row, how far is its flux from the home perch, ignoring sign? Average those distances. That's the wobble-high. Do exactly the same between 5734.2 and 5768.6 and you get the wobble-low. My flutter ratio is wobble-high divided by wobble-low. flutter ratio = 4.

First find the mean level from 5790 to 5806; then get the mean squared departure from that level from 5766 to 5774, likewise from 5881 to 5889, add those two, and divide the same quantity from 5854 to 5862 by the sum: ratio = 0.05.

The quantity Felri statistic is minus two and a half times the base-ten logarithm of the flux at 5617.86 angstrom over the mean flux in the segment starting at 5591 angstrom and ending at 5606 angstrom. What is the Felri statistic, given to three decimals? -0.013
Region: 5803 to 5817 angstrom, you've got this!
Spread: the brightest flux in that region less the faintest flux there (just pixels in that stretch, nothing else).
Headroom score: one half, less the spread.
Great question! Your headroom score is 0.12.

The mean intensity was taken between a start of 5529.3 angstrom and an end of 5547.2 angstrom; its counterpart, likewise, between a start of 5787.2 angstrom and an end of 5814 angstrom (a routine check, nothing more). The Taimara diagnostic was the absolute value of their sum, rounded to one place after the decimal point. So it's 30.5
